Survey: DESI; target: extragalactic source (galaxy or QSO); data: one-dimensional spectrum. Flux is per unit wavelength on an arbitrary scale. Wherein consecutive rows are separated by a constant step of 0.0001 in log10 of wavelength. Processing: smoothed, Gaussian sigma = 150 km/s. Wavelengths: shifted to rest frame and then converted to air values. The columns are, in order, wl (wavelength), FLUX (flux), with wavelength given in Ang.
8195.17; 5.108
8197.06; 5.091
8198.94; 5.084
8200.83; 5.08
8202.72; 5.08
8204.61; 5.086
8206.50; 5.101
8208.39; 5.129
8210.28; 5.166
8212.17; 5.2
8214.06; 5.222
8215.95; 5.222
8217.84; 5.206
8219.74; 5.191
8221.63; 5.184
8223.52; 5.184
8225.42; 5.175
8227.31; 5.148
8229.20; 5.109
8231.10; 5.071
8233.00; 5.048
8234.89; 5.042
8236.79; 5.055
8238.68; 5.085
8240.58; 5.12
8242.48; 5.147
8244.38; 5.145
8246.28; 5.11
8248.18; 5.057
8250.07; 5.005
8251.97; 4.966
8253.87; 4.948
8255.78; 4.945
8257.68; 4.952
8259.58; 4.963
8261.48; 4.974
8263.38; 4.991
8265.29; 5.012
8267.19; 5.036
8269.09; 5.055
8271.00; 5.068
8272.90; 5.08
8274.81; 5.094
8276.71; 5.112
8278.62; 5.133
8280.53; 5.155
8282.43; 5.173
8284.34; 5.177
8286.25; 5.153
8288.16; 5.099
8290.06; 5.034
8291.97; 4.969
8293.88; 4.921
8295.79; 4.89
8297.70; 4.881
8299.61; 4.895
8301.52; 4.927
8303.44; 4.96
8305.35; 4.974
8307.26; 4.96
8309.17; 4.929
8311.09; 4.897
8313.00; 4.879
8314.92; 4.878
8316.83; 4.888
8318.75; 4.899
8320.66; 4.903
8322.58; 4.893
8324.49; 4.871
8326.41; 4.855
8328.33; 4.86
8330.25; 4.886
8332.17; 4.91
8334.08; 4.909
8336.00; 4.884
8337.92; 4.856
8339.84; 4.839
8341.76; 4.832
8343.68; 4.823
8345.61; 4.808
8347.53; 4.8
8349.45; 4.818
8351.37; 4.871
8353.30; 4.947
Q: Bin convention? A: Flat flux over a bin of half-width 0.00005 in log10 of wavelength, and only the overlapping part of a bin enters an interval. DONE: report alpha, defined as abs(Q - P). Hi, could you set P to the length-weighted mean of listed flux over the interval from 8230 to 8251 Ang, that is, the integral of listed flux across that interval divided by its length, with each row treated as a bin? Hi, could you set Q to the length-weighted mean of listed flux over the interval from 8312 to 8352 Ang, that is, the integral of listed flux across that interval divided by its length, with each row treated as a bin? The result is 0.22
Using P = 5.08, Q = 4.87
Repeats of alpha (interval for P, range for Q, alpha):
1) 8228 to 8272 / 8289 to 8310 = 0.10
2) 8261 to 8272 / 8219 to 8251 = 0.09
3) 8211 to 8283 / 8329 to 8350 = 0.24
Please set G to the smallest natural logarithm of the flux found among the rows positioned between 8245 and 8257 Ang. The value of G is 1.60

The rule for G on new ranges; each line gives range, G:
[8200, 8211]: 1.63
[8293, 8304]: 1.59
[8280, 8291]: 1.62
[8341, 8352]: 1.57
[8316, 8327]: 1.58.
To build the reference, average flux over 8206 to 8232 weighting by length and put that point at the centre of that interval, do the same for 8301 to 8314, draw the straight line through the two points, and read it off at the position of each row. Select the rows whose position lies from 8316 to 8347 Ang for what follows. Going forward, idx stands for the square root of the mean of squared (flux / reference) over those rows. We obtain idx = 1.00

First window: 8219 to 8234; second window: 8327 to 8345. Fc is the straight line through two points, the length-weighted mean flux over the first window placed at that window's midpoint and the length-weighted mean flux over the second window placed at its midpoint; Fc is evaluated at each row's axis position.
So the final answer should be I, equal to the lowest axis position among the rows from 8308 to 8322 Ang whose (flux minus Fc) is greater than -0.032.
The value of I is 8309.17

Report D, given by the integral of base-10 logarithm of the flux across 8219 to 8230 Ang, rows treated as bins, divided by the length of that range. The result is 0.714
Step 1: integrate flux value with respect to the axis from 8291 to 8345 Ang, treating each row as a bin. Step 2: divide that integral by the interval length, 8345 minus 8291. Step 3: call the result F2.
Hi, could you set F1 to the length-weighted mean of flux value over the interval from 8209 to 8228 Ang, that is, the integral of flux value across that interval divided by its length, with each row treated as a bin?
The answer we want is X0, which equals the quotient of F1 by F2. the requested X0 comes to 1.06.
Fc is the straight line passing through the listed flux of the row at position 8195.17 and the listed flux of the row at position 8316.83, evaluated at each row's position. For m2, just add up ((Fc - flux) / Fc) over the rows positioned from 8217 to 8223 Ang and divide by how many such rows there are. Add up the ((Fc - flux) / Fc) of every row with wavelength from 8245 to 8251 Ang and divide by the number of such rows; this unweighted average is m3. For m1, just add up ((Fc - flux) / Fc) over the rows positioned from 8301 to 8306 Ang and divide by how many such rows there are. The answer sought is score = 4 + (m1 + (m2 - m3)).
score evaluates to 3.975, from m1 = -0.0084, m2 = -0.026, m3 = -0.009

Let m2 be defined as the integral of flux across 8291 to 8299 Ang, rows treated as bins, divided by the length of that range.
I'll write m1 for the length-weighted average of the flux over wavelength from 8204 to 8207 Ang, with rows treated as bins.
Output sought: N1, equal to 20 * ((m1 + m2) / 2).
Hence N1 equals 100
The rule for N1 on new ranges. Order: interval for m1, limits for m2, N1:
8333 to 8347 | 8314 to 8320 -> 97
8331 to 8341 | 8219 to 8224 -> 101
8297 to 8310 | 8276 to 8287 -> 101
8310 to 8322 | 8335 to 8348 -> 97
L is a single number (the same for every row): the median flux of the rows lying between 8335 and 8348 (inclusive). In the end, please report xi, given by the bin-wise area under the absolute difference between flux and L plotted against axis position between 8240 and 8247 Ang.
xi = 2.1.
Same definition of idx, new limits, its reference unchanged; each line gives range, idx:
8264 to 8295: 1.02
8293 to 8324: 1.00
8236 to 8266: 0.99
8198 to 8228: 0.99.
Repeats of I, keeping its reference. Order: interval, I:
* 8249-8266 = 8265.29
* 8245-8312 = 8246.28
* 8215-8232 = 8215.95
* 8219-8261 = 8219.74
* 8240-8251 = 8240.58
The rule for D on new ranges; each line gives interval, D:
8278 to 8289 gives 0.712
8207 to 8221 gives 0.715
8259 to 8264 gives 0.698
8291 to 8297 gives 0.692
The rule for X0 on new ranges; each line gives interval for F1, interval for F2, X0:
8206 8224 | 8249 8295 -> 1.03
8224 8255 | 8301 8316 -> 1.03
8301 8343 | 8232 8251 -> 0.96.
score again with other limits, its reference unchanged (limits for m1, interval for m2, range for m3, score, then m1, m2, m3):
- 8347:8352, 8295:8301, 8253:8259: 3.997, -0.0001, 0.007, 0.010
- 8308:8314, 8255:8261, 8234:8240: 4.013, -0.0007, 0.008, -0.006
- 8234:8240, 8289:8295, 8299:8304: 3.988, -0.0056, -0.008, -0.002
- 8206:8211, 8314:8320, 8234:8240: 3.996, -0.0094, 0.000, -0.006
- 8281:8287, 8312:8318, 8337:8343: 3.957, -0.0447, 0.002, 0.001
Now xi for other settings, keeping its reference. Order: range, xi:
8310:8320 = 0.6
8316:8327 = 0.6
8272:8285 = 3.9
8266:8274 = 1.8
